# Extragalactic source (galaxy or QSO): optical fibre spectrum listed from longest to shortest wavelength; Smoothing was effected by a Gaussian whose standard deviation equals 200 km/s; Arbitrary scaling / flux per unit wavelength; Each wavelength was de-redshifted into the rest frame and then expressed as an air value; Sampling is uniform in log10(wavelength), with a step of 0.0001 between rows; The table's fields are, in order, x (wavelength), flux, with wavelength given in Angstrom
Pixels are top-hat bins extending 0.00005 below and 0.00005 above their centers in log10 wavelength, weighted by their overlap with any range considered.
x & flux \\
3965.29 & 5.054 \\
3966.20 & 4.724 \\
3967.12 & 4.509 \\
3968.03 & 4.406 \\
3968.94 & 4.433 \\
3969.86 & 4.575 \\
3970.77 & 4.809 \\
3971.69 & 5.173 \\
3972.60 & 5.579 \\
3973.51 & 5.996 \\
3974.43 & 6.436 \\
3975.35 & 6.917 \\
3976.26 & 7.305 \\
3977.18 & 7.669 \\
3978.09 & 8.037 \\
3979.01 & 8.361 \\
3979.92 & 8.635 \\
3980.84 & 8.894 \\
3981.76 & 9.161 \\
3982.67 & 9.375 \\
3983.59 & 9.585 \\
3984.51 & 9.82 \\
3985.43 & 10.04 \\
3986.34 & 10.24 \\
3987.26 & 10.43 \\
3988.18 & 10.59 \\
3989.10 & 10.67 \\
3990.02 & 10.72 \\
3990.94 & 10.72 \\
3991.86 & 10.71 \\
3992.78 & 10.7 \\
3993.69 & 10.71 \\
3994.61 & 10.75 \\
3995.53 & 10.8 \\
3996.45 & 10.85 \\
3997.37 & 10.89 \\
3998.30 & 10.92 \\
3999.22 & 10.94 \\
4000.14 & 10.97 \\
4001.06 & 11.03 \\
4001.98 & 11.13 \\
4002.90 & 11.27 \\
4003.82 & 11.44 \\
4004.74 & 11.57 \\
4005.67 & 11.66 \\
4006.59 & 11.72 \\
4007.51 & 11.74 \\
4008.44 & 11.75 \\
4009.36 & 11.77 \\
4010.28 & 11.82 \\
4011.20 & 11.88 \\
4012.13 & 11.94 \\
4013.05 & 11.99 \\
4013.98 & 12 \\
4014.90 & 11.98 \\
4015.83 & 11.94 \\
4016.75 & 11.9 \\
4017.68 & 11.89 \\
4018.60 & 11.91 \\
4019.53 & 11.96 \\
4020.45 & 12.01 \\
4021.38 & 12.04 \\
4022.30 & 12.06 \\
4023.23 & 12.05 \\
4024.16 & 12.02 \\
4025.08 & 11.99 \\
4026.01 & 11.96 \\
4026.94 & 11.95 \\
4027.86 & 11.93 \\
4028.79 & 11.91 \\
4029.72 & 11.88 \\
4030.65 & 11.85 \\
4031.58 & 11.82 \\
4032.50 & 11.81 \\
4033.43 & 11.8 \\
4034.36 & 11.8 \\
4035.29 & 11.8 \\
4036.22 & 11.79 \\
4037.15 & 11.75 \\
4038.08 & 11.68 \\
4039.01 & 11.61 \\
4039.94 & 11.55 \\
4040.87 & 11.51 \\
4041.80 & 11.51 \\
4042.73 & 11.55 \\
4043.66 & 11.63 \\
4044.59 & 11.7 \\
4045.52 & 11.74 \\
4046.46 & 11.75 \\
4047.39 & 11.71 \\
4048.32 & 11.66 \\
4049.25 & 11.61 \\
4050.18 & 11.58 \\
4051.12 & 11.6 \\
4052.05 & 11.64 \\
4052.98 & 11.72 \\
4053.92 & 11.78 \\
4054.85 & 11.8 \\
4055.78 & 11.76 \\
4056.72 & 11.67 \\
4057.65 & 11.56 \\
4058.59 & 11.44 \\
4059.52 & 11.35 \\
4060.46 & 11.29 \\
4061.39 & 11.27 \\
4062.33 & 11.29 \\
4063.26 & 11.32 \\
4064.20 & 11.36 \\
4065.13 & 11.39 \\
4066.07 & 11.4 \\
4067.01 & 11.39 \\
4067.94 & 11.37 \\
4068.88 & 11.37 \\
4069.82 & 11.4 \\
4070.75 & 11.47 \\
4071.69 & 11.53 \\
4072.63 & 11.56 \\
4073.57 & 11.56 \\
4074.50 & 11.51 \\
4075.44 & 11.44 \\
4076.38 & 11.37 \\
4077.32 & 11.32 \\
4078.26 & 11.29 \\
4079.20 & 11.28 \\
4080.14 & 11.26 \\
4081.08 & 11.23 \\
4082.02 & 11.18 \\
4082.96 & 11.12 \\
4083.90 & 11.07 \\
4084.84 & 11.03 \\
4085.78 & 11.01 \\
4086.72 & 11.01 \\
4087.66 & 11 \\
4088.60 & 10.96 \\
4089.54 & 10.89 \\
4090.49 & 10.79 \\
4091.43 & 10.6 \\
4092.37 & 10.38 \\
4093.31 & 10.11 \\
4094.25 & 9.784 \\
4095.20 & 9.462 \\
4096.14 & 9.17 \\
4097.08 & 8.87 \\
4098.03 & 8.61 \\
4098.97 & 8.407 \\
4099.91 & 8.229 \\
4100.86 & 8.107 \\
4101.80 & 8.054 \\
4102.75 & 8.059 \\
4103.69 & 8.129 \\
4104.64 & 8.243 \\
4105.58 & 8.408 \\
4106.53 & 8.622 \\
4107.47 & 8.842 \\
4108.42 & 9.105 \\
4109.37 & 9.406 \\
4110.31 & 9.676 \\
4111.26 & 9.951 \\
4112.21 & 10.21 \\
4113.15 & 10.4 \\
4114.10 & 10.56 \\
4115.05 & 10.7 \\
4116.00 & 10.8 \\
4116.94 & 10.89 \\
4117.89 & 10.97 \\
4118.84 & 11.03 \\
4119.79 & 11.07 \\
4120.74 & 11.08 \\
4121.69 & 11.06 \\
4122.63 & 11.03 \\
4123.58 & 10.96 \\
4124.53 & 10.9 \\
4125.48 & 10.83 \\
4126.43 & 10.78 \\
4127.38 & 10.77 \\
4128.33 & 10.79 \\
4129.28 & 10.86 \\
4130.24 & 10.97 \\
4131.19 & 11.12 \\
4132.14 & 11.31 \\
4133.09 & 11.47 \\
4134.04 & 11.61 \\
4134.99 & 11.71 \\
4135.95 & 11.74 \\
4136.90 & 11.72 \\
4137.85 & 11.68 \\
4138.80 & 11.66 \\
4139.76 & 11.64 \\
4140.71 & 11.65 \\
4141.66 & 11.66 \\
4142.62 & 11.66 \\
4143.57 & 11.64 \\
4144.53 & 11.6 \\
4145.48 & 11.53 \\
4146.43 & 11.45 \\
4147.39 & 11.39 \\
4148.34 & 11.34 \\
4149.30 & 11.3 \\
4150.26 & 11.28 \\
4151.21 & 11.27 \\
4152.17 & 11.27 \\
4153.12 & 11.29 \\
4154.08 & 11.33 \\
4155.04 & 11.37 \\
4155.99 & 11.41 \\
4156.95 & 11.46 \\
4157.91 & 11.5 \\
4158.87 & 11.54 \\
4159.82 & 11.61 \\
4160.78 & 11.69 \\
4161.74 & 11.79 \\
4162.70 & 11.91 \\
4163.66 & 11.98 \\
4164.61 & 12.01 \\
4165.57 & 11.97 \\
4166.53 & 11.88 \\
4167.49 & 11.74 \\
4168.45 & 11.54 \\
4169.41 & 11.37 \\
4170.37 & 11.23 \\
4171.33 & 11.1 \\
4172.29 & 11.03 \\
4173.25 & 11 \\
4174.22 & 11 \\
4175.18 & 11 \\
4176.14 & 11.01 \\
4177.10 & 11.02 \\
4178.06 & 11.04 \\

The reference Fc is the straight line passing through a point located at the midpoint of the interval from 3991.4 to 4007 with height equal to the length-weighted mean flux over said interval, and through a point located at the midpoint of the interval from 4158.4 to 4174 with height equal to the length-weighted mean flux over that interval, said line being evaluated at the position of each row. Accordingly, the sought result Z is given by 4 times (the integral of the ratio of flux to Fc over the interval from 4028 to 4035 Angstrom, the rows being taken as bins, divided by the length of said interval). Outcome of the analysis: 4.24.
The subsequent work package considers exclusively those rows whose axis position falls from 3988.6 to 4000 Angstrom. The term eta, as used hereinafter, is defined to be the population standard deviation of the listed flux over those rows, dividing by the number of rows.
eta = 0.09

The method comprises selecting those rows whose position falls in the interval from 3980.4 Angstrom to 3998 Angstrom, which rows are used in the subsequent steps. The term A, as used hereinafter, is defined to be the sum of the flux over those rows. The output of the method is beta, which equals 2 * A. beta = 391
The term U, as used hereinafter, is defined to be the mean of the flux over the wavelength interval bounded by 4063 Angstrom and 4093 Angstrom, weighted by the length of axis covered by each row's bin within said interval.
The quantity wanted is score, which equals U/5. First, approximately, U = 11.2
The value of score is 2.24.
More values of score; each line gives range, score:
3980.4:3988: 1.95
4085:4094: 2.15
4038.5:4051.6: 2.32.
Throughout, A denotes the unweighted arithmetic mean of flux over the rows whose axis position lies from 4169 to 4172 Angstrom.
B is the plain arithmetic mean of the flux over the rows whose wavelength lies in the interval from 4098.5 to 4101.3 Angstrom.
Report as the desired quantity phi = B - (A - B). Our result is 5.3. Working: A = 11.2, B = 8.2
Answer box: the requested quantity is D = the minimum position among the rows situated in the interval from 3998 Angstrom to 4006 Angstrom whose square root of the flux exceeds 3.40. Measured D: 4004.74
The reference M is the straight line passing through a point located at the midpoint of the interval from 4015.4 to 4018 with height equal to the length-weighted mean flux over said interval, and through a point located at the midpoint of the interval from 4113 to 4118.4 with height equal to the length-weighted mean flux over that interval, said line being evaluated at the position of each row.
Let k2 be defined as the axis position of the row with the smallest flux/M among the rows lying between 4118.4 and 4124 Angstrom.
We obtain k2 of 4123.58 Angstrom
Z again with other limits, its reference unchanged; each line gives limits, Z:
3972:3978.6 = 2.48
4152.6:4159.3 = 3.95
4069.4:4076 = 4.08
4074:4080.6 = 4.02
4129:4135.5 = 3.94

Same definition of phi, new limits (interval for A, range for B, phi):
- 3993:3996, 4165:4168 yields 13.0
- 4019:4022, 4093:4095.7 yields 7.6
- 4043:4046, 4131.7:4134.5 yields 11.2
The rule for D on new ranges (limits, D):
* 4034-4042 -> 4034.36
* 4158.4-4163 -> 4159.82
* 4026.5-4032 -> 4026.94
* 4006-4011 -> 4006.59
